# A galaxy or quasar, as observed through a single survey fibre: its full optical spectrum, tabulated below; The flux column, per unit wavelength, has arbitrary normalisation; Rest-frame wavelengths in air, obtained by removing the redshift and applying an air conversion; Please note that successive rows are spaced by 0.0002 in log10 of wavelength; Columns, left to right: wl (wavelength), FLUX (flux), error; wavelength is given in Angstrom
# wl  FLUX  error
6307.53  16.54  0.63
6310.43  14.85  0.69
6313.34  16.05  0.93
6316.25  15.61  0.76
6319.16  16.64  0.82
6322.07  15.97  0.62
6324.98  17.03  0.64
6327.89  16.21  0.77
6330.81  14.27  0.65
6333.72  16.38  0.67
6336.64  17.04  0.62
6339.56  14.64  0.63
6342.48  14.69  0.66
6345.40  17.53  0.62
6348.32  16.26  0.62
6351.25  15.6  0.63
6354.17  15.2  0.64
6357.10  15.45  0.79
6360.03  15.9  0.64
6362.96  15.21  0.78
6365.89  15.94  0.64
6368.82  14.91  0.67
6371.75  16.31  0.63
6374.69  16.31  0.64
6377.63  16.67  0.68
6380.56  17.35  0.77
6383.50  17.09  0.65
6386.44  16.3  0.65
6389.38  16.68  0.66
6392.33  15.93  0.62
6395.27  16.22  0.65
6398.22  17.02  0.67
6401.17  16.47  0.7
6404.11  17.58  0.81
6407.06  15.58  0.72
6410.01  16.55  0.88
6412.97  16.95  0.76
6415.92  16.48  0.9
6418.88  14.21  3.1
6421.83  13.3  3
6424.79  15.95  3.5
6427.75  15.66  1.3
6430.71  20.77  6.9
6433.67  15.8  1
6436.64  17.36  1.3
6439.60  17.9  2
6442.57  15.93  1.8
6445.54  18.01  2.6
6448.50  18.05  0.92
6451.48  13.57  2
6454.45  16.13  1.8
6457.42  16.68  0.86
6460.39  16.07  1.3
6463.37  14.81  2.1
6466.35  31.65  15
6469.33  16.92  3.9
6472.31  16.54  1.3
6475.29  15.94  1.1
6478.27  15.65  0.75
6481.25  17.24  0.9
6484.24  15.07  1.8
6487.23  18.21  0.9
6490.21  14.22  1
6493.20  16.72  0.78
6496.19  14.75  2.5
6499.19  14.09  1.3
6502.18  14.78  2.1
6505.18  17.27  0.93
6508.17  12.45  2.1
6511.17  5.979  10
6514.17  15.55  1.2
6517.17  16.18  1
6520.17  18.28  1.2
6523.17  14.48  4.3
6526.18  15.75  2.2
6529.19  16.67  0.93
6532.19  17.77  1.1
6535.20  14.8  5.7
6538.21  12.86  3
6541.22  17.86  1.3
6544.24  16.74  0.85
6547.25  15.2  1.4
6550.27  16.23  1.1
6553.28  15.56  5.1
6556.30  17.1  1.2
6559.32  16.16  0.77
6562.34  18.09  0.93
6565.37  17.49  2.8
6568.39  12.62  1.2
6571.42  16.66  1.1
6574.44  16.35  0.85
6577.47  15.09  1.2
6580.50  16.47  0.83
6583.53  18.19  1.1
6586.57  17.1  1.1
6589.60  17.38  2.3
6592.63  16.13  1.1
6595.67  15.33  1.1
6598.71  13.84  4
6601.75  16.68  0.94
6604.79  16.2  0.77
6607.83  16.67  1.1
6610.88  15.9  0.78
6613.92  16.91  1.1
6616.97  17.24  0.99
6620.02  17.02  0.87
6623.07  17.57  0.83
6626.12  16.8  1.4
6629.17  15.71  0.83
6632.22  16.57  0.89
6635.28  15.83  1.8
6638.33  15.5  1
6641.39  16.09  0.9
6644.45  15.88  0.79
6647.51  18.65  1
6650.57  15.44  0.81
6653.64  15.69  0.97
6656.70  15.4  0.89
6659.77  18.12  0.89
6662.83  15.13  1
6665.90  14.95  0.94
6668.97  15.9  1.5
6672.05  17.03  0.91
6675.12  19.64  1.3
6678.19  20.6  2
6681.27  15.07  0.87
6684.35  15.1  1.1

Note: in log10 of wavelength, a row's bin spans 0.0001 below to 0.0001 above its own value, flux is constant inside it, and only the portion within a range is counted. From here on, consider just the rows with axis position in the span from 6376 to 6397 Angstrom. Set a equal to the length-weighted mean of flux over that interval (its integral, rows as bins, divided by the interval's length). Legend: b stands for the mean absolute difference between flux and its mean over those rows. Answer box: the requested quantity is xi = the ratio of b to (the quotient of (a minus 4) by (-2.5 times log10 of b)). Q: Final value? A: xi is 0.032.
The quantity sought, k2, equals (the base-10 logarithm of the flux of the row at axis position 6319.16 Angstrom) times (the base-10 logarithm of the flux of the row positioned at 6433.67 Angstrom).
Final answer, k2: 1.46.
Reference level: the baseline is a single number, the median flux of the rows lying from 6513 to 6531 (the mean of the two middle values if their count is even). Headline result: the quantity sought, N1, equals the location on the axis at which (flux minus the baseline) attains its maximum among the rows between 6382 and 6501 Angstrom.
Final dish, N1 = 6466.35 Angstrom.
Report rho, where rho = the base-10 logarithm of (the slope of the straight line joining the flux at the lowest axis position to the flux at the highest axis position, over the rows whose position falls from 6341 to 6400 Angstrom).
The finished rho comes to -1.4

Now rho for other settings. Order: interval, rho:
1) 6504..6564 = -1.8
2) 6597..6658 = -1.6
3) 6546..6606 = -1.8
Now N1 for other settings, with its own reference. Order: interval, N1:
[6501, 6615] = 6520.17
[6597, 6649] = 6647.51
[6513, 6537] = 6520.17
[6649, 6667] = 6659.77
